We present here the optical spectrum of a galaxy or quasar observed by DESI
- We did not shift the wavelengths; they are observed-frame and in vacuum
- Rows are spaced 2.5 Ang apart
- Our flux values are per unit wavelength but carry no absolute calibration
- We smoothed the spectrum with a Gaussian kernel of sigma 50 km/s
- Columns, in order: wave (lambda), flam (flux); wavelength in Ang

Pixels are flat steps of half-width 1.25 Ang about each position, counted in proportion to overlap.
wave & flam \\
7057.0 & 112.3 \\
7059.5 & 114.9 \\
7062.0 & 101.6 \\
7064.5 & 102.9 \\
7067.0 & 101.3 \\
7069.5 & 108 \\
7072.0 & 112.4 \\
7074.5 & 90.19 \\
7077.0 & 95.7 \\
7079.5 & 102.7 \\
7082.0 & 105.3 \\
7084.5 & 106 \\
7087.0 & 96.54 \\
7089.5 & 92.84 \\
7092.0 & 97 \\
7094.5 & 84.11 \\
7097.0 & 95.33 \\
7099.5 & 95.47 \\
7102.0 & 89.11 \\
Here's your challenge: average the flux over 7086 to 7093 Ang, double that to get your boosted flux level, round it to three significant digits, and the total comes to 191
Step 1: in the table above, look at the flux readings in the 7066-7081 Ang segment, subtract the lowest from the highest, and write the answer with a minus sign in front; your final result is -22.2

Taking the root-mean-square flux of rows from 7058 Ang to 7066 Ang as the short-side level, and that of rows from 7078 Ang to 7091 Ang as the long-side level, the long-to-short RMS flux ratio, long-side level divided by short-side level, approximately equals 0.95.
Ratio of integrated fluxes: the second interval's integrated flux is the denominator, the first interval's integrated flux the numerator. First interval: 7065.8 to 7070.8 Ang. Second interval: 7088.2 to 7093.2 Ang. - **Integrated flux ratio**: 1.10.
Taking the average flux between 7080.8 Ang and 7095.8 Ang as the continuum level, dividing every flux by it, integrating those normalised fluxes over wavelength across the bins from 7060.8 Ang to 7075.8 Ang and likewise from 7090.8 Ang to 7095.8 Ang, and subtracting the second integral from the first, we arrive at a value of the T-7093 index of 11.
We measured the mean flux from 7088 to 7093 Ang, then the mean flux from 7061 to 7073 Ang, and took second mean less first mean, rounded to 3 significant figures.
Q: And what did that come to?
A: 10.3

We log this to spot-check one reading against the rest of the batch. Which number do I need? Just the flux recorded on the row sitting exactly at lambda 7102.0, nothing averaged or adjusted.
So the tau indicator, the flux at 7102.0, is 89.11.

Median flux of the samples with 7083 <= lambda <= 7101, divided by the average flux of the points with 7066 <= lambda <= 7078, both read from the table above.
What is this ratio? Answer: 0.94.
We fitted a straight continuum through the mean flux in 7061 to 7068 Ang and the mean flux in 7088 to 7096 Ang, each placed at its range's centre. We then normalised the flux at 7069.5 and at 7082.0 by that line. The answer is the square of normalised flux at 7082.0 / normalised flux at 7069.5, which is 1.05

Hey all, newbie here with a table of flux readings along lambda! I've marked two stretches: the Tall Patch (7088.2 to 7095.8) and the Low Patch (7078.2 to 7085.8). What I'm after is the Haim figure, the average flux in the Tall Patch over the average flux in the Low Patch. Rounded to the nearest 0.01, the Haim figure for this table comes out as 0.87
